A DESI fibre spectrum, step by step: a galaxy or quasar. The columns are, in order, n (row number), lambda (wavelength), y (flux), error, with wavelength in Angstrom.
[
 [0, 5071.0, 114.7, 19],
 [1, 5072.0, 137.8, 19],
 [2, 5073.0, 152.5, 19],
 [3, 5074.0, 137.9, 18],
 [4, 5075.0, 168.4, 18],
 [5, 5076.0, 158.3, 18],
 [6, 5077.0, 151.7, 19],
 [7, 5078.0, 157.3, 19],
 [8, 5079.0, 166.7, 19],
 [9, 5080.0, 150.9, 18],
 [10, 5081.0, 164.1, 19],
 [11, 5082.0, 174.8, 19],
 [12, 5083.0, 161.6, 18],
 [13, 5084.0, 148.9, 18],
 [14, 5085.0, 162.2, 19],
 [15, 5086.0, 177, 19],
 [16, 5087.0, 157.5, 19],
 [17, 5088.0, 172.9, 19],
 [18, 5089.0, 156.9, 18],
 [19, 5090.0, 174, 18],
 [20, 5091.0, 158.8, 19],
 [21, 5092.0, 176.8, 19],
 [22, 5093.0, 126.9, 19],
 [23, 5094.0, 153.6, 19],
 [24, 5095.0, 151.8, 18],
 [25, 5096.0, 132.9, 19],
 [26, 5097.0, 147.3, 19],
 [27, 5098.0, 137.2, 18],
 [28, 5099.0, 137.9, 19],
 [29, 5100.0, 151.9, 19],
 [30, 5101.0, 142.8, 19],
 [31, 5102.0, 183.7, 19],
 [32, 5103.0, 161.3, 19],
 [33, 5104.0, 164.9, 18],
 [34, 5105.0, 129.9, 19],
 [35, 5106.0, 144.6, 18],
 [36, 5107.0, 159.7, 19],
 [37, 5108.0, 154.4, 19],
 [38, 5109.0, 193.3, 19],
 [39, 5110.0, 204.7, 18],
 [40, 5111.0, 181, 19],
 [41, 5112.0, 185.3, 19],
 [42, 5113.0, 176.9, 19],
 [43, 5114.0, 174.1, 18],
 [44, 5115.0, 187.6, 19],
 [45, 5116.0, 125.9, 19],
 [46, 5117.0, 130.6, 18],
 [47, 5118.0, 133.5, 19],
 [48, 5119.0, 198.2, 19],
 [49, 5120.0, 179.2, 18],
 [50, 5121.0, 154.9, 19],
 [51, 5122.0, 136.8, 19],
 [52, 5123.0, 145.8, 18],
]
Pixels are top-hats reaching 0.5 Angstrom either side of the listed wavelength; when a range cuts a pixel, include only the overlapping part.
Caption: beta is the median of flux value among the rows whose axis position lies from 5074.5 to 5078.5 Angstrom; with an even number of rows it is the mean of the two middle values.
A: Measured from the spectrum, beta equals 158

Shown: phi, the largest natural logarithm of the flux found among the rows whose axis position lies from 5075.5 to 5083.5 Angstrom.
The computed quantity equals 5.16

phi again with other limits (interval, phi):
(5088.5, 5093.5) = 5.18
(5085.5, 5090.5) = 5.18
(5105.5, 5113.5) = 5.32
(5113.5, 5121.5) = 5.29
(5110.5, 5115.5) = 5.23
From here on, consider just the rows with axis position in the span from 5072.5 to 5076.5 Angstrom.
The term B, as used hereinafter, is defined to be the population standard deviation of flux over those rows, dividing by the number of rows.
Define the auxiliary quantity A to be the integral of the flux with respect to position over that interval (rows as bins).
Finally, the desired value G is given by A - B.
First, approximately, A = 617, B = 11.0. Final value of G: 606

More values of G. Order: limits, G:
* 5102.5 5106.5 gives 587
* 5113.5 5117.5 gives 591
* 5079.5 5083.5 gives 643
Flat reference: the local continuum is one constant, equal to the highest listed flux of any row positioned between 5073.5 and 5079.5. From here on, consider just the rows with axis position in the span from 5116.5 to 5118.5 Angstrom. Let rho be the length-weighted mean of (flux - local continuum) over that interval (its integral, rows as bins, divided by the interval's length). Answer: -36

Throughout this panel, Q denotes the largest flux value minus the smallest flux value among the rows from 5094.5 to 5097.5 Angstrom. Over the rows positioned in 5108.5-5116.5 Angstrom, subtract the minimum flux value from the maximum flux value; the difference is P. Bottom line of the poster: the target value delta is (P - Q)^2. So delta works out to 3588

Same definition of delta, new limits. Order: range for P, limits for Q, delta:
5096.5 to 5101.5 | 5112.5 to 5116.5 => 2209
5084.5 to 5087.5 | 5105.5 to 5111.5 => 1648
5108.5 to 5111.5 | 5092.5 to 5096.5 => 9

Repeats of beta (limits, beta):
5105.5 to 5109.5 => 157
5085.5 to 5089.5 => 165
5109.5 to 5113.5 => 183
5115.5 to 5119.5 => 132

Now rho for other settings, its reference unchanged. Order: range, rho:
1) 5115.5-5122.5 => -17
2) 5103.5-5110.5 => -4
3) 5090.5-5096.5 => -18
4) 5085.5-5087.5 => -1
